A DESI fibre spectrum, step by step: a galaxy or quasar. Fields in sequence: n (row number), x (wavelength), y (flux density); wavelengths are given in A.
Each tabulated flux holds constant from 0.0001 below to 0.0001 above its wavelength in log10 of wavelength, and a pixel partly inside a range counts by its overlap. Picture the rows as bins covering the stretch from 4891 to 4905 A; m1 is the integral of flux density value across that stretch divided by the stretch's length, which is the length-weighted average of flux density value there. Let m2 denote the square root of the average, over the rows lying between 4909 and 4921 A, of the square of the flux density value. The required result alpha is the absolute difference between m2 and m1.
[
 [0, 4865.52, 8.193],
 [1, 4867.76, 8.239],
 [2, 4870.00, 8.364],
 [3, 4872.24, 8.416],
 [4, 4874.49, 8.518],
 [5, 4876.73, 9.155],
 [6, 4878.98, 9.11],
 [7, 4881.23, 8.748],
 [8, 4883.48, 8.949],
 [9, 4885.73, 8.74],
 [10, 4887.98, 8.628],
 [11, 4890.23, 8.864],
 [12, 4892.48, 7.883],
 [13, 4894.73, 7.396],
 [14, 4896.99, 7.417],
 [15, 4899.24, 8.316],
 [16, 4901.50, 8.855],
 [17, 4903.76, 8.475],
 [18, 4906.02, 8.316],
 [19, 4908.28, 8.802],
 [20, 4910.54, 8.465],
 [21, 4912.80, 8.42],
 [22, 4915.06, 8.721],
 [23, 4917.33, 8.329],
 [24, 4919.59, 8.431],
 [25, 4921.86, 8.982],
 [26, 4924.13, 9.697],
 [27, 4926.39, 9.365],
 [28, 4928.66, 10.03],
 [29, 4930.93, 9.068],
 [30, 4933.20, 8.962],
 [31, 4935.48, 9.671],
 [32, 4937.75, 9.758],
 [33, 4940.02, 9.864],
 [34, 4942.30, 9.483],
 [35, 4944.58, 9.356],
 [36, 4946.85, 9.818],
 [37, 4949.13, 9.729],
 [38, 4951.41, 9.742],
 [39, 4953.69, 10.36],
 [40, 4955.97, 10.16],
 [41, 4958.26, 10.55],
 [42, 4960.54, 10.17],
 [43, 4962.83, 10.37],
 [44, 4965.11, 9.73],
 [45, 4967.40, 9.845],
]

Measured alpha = 0.39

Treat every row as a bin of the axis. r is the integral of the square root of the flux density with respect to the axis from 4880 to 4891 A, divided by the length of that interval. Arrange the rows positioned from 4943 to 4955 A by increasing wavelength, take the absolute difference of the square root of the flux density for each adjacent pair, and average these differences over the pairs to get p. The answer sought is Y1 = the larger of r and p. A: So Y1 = 2.96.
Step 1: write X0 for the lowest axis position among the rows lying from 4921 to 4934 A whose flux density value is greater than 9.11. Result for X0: 4924.13 A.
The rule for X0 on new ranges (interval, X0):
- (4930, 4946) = 4935.48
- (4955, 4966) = 4955.97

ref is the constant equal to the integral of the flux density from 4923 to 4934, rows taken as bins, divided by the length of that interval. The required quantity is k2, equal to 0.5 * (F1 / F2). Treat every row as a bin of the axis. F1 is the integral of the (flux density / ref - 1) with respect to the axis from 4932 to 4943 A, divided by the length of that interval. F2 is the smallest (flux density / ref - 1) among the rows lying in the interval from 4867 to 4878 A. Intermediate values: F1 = 0.01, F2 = -0.13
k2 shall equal 0.0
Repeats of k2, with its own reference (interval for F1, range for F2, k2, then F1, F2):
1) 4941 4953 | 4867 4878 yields -0.1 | 0.02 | -0.13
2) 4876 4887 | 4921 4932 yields 0.6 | -0.05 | -0.05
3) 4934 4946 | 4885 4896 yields 0.0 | 0.02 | -0.22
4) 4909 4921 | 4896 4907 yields 0.2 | -0.10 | -0.21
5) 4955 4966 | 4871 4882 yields -0.4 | 0.08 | -0.11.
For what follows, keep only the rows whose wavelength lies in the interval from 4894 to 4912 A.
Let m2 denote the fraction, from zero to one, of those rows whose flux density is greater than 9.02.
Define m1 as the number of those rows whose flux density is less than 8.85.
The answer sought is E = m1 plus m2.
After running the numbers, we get 7.0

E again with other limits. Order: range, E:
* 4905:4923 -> 7.0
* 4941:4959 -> 1.0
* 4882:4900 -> 6.0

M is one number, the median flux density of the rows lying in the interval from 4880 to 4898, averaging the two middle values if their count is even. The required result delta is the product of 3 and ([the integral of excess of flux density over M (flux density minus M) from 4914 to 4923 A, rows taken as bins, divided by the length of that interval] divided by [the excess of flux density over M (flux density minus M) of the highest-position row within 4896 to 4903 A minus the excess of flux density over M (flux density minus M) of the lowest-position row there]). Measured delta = -0.1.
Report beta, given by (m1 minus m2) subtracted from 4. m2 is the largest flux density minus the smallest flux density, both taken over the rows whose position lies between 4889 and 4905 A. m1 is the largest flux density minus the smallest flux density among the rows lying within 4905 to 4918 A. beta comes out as 5.0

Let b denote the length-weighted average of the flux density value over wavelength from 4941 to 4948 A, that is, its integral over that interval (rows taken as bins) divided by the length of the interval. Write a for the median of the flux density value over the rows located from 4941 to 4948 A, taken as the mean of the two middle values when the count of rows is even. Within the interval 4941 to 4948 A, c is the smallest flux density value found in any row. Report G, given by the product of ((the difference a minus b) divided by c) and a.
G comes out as -0.08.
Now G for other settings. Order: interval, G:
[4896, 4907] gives 0.03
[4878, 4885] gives 0.03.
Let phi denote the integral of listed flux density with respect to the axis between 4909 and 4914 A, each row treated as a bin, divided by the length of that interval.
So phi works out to 8.5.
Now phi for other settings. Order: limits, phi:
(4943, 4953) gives 9.7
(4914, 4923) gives 8.6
